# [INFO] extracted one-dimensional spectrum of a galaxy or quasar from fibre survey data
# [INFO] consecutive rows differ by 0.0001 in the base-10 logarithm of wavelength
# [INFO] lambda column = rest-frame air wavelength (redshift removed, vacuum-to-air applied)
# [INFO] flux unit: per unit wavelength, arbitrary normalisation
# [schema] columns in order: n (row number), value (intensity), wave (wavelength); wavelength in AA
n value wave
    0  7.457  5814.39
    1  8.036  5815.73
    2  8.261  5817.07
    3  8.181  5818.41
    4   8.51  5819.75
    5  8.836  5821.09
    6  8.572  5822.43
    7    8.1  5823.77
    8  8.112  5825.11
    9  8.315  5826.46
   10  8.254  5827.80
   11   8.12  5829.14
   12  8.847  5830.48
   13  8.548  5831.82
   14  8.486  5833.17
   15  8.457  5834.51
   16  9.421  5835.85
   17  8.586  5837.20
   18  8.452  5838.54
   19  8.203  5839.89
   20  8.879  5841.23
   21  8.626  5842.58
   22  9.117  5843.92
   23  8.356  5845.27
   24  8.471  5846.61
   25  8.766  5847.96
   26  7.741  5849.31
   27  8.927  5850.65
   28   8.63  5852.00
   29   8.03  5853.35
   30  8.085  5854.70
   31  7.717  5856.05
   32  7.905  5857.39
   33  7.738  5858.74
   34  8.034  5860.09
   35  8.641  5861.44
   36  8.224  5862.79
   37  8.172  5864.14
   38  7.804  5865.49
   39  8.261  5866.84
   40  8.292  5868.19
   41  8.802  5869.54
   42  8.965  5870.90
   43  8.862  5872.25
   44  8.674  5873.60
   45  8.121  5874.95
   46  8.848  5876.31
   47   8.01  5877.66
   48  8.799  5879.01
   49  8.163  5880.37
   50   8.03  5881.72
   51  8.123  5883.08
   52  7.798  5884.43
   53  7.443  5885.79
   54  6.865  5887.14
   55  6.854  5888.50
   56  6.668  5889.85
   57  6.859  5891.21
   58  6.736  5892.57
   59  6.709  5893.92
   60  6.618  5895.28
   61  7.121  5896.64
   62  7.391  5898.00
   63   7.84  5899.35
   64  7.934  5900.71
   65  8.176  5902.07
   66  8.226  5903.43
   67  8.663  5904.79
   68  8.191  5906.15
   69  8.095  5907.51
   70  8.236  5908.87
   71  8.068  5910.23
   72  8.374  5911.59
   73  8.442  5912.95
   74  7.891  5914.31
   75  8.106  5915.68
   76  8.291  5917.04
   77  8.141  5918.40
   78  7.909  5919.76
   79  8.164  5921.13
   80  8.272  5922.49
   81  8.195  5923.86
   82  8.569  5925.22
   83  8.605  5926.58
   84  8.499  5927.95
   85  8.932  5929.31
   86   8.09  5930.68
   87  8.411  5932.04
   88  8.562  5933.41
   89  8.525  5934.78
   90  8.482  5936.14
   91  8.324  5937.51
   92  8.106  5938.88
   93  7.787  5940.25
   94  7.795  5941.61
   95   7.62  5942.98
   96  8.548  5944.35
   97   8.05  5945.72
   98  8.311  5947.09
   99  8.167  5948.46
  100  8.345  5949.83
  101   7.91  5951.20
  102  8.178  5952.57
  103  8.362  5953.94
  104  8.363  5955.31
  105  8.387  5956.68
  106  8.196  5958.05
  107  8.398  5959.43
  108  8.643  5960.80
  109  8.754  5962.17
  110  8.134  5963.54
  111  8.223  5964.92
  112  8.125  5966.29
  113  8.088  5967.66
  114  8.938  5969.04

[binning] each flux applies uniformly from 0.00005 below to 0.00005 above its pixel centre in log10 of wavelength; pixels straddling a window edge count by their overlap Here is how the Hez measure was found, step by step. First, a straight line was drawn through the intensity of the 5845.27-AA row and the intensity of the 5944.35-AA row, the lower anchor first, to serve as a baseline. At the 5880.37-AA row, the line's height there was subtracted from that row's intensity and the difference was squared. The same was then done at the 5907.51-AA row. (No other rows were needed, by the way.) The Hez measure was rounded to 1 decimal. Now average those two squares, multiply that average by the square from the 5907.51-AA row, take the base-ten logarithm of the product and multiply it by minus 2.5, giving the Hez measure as 4.5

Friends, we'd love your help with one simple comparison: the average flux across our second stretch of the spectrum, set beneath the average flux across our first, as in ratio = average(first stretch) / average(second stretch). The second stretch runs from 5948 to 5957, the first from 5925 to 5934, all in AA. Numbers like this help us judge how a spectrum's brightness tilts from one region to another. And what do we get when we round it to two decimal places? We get 1.03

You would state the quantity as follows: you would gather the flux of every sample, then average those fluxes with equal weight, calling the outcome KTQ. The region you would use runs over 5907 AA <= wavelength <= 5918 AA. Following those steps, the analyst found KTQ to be 8.19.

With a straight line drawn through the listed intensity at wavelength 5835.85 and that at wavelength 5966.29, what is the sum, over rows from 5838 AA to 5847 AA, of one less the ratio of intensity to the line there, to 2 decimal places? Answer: 0.57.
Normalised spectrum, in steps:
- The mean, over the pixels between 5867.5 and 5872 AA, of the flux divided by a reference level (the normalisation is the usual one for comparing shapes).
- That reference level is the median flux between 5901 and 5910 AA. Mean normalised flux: 1.06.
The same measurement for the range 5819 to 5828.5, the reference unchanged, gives 1.02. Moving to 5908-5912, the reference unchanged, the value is 1.00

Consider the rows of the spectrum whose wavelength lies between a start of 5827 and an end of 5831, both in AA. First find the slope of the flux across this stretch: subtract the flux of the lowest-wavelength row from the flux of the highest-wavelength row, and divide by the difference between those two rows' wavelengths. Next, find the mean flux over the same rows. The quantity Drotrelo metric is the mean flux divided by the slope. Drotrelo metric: 38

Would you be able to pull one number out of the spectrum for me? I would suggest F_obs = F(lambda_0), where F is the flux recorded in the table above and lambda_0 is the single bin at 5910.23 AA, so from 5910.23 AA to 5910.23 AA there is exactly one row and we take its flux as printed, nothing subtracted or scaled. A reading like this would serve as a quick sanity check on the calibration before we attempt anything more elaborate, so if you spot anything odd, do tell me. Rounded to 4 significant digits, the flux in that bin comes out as 8.068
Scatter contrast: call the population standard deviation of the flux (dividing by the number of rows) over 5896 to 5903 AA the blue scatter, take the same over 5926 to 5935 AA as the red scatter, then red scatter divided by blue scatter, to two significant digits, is 0.61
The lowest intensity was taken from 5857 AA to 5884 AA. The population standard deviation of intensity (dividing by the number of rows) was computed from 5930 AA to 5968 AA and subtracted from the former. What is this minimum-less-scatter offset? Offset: 7.48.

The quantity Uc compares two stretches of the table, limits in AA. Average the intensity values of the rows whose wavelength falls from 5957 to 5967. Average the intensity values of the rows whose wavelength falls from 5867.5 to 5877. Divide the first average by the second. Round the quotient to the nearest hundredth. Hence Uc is 0.97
